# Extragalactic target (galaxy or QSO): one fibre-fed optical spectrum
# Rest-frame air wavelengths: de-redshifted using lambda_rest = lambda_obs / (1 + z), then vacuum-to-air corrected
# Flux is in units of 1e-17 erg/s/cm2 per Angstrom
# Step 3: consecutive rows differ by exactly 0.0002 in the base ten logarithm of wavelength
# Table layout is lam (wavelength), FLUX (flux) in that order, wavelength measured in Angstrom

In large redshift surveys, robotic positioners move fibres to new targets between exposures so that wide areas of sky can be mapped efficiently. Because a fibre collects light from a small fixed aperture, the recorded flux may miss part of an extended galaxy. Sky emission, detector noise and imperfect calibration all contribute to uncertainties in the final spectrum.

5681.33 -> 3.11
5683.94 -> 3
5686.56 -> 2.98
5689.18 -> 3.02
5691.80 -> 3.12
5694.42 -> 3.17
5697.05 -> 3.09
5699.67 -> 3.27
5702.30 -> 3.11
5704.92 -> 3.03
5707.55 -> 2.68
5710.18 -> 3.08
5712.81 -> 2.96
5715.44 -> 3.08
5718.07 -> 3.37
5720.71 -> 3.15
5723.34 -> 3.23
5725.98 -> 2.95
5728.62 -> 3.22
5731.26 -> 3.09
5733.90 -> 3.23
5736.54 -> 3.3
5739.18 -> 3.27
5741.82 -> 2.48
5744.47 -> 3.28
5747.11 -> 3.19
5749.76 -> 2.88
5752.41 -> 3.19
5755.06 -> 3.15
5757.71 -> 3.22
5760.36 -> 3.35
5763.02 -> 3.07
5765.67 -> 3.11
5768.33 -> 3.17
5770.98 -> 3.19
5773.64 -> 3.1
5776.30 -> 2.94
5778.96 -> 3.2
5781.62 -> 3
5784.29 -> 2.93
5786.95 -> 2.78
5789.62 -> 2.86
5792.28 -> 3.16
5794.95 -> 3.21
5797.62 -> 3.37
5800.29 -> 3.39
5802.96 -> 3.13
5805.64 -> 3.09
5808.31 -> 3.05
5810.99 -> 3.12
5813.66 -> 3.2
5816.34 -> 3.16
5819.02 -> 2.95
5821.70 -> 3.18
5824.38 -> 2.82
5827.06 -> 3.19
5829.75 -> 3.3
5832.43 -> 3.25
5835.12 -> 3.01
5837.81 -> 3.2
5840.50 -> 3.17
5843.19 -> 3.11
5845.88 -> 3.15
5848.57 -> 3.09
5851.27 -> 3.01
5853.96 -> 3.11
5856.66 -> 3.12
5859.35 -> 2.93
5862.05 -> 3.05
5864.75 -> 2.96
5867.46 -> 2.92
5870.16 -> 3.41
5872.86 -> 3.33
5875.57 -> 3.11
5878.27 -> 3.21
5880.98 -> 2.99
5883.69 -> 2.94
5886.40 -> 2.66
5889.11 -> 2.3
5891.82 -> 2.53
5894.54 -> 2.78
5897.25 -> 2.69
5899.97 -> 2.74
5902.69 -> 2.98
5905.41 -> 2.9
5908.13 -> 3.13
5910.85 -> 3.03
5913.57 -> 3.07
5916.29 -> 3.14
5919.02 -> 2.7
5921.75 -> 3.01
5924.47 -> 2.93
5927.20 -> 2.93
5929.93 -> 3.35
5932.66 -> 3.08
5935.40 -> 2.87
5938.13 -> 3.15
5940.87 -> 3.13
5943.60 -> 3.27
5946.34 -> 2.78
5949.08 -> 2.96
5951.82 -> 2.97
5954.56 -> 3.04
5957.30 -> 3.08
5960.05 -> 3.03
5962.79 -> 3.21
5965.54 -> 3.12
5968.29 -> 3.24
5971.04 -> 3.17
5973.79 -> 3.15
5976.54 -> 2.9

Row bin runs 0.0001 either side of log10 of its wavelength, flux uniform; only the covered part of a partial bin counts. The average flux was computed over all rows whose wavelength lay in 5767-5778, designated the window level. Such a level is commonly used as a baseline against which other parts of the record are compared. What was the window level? 3.10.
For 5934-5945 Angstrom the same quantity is 3.10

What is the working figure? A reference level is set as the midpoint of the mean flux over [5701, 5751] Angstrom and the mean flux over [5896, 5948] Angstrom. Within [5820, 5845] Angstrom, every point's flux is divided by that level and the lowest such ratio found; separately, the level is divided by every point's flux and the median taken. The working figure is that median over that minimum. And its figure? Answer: 1.03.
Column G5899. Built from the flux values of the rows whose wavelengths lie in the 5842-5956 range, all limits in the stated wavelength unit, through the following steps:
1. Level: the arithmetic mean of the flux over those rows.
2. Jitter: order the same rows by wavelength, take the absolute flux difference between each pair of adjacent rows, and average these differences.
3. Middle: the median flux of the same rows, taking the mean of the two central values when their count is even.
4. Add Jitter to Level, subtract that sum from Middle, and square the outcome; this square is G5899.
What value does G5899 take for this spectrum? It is 0.021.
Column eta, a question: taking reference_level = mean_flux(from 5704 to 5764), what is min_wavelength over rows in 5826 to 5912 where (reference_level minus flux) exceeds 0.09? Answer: 5835.12 Angstrom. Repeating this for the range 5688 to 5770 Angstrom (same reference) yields 5707.55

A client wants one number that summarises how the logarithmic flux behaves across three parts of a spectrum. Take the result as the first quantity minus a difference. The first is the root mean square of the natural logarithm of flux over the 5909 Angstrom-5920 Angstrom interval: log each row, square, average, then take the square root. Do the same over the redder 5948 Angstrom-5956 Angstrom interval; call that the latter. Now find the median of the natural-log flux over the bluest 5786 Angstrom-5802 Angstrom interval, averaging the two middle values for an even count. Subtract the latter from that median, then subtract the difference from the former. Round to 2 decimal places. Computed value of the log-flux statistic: 1.03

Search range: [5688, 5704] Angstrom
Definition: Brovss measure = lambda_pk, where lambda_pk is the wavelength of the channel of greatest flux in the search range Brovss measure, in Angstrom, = 5699.67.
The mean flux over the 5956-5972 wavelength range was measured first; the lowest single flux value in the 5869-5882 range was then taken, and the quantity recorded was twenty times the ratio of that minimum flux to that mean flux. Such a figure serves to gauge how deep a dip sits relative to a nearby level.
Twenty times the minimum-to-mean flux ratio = 19.0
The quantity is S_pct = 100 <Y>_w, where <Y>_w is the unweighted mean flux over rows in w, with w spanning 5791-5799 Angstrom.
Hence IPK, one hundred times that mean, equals 325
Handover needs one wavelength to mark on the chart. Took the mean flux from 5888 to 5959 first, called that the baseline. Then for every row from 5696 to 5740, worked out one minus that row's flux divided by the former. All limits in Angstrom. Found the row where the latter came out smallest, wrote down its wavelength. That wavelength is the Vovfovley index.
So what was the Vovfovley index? 5718.07 Angstrom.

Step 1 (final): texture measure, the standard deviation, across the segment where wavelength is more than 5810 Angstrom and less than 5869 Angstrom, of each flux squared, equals 0.7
